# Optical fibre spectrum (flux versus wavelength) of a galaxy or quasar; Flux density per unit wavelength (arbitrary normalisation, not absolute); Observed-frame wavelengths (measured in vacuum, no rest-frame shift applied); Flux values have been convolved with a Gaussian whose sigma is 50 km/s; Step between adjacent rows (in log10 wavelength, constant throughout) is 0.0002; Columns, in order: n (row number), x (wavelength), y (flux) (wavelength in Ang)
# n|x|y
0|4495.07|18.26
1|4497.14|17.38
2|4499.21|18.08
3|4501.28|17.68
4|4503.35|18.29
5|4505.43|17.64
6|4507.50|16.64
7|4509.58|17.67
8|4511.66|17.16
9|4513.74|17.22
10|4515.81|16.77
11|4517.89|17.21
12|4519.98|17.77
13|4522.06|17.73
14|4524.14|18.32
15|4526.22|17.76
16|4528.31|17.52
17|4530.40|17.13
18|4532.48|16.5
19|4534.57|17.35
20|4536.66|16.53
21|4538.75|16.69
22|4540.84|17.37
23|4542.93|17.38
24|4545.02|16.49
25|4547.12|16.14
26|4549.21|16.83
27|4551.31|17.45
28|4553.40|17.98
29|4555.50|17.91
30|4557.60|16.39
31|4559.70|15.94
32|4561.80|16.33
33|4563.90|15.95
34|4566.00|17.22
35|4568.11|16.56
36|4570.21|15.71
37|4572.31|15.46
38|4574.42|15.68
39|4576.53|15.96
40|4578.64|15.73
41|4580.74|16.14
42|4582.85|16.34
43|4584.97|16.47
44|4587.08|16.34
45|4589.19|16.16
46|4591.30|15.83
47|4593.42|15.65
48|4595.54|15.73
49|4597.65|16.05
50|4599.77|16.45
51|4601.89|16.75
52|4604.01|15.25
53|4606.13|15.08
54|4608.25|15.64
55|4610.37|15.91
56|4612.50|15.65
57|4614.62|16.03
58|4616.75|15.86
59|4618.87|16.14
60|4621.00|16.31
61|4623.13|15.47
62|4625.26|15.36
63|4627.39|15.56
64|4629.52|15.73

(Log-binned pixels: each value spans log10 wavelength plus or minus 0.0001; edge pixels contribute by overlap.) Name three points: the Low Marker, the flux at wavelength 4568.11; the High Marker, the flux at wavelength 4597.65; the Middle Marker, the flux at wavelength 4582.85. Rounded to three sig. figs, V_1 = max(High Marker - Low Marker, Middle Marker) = 16.3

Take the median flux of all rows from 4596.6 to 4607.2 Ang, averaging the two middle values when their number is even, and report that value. 16.05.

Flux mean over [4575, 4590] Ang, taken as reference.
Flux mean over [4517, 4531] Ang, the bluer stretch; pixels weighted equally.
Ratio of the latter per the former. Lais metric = 1.09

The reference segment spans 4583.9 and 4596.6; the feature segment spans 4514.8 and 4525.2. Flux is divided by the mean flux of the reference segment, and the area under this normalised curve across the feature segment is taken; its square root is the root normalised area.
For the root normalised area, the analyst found 3.38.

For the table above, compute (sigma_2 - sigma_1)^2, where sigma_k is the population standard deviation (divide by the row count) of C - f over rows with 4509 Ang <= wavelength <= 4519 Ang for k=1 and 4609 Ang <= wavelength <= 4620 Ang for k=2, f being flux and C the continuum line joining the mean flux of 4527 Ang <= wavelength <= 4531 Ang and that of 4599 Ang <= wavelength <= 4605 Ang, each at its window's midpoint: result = 0.00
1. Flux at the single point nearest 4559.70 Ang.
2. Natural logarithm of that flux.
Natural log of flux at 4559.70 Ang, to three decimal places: 2.769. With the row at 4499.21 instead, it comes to 2.895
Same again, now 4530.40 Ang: 2.841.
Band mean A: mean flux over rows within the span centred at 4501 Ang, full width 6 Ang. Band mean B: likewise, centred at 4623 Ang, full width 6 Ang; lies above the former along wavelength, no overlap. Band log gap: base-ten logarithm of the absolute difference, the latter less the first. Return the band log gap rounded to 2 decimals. 0.36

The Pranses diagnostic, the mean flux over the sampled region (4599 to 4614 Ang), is 15.8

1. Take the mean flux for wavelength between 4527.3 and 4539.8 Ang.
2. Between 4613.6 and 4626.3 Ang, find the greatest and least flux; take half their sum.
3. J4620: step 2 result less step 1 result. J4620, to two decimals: -1.12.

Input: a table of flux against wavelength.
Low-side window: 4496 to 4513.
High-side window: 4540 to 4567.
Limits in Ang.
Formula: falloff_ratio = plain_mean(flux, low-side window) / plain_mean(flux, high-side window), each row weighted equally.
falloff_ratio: 1.04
